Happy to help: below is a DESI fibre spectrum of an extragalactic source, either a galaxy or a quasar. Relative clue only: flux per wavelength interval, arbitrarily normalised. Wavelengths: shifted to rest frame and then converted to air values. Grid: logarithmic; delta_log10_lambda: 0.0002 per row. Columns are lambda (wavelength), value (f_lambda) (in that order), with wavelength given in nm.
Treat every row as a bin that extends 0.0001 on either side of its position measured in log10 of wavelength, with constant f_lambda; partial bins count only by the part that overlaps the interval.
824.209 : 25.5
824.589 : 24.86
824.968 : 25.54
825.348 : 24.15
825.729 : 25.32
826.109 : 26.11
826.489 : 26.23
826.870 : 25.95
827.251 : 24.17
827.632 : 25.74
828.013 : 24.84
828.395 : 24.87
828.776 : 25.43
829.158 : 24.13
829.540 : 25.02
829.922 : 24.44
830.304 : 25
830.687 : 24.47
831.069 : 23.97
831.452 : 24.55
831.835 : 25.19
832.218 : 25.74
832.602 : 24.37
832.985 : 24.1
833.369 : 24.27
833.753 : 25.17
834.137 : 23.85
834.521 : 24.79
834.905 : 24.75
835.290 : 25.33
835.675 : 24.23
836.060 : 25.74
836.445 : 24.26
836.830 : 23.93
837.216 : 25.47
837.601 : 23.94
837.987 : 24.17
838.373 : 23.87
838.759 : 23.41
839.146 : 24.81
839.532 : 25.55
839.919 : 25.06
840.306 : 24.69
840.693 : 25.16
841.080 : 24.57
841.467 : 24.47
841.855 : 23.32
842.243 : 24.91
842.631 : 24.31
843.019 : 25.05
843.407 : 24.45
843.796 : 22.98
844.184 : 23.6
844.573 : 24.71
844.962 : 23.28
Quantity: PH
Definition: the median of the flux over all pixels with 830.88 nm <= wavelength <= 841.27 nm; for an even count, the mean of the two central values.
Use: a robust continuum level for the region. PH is 24.57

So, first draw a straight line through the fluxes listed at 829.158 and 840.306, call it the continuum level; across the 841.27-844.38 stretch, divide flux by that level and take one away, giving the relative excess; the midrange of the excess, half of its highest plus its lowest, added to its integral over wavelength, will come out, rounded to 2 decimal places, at -0.12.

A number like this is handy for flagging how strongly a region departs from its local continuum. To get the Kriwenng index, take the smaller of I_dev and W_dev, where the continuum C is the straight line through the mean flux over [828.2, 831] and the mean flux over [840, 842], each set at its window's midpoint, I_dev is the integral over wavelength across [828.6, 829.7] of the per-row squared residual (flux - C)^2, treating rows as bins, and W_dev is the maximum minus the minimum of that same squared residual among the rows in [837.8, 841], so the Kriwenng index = 0.34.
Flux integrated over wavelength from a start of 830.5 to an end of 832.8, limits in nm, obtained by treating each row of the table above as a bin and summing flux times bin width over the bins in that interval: 57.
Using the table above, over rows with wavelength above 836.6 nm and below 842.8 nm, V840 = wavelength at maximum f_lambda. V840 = 839.532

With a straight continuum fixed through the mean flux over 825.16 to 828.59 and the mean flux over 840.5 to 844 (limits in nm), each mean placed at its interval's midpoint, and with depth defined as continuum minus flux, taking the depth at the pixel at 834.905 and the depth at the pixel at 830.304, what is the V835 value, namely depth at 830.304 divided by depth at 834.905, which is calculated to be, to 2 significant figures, 1.5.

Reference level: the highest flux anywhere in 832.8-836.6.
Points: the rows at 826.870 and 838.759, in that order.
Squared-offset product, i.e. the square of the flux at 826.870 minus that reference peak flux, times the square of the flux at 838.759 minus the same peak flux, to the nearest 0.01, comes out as 0.24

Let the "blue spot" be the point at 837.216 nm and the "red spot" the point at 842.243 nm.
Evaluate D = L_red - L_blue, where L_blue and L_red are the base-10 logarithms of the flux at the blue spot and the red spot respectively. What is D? -0.010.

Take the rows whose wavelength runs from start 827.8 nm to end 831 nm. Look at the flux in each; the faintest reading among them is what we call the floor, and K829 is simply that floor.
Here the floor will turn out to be 24.13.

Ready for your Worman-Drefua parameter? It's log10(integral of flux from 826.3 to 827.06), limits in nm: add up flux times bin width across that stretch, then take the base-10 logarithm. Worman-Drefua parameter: 1.30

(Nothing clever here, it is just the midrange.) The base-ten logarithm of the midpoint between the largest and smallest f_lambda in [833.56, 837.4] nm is 1.39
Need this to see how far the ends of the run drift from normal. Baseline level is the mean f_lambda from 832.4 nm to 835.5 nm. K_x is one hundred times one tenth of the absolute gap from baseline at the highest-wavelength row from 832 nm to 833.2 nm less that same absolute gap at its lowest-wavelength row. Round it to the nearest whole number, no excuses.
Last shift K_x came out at -7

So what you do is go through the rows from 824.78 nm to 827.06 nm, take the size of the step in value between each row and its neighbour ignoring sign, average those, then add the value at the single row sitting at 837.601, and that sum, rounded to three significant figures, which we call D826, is 24.7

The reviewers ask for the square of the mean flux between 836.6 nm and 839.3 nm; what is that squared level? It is 587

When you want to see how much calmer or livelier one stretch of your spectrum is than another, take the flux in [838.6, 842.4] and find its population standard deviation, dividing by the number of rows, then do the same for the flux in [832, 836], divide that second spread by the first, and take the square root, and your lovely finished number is 0.92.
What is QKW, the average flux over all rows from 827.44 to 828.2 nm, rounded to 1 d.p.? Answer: 25.3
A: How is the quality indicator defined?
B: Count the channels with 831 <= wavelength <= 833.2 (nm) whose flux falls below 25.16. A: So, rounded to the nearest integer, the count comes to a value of 4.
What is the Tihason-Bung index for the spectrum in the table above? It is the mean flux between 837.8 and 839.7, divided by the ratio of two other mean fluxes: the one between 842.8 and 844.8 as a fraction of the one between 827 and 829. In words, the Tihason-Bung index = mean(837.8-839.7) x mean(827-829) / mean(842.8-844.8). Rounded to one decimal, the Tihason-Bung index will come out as 25.2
